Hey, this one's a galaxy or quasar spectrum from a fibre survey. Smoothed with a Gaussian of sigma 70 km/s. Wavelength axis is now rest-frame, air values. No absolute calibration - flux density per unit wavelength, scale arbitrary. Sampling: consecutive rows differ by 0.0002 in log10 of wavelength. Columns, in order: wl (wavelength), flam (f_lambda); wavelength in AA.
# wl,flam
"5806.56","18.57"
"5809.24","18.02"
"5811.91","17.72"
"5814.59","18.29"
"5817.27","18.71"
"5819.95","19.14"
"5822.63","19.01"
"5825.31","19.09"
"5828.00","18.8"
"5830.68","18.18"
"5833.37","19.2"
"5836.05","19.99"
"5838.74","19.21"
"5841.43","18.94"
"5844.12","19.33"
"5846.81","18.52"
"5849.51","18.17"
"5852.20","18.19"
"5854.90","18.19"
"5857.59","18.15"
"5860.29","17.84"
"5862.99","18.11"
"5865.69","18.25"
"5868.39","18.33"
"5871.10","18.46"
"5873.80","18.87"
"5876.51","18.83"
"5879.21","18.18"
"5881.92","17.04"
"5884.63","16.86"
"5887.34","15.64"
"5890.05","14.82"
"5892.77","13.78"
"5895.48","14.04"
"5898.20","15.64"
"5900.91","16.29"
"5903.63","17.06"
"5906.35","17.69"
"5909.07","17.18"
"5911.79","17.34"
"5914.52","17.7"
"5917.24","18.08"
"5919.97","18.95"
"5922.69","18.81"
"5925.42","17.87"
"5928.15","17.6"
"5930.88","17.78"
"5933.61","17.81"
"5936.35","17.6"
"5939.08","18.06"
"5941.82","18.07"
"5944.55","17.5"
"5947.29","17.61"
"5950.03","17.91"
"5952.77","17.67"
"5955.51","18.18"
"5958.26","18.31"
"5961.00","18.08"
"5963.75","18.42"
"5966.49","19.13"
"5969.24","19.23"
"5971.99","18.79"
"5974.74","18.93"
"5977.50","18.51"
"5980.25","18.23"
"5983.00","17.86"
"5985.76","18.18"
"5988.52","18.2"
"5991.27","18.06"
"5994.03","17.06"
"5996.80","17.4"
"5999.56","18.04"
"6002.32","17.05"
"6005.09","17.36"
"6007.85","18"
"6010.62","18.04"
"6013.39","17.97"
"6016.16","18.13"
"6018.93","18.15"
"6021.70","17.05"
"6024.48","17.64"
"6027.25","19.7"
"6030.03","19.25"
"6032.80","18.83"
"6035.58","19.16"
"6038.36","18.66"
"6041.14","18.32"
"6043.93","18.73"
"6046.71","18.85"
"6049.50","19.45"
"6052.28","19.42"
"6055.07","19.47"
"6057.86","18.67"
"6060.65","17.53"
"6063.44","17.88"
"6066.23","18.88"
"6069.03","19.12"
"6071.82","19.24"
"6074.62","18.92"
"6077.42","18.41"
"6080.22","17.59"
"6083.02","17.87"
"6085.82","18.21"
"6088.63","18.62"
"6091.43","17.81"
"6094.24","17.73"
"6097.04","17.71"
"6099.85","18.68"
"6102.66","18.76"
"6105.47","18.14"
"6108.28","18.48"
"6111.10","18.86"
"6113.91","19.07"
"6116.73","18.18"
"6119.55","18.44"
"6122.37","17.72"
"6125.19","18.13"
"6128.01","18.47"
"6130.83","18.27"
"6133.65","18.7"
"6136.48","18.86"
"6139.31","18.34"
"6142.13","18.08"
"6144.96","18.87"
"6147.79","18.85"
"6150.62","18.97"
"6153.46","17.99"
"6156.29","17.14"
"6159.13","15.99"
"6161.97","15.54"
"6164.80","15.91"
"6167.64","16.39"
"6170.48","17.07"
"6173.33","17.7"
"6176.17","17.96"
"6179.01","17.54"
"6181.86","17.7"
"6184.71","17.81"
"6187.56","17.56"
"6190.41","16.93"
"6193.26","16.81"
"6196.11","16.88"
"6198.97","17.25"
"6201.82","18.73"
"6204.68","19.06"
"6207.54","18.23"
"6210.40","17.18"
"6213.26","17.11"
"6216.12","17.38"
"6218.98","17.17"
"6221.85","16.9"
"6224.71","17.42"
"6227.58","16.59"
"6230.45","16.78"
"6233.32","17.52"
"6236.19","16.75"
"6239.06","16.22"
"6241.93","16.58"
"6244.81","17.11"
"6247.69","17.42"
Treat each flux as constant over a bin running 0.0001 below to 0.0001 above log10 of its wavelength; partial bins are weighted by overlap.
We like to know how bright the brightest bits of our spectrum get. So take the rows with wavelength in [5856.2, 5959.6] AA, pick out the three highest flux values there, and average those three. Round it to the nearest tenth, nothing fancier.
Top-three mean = 18.9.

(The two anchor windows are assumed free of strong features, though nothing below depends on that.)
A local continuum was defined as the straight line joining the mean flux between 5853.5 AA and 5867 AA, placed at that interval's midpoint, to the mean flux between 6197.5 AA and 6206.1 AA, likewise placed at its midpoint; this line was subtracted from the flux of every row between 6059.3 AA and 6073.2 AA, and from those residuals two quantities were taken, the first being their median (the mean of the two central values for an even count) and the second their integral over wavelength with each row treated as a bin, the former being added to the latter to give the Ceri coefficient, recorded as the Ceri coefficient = 5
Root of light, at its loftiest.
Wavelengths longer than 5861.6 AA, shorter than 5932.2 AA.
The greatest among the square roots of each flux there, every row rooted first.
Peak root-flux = 4.35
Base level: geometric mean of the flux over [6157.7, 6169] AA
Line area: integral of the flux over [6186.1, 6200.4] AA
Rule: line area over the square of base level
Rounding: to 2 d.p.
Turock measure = 0.96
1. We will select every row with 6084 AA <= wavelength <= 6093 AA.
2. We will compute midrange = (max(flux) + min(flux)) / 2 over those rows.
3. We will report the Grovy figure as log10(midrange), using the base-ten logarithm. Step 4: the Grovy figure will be 1.26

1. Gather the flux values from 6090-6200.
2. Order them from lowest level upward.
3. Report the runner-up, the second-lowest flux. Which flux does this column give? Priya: 15.91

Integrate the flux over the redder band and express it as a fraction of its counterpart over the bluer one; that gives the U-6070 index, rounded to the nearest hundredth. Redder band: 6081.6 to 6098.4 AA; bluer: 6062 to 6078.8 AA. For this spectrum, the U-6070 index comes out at 0.96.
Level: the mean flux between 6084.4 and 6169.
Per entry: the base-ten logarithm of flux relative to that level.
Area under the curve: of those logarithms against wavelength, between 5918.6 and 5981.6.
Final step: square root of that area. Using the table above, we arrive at 0.52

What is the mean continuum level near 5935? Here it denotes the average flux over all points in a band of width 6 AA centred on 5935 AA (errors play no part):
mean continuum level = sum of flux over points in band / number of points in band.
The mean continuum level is 17.7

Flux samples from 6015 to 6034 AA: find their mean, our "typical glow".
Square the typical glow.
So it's 338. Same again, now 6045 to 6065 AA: 352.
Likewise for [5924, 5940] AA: 316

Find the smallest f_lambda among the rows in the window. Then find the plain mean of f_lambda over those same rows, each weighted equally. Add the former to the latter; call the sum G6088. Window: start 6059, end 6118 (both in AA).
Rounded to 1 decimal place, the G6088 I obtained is 35.9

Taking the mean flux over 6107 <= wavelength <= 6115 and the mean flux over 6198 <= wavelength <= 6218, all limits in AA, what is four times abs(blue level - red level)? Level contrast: 3.8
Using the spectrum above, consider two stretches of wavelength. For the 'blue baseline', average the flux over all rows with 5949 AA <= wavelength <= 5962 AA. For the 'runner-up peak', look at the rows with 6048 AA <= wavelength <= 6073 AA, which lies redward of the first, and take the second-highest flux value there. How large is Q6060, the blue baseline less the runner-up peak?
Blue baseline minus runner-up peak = -1.4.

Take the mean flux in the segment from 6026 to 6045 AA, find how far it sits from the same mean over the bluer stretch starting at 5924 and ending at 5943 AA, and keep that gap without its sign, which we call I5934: 1.1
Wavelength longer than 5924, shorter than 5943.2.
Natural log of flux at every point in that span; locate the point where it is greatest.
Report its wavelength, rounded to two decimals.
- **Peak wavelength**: 5941.82 AA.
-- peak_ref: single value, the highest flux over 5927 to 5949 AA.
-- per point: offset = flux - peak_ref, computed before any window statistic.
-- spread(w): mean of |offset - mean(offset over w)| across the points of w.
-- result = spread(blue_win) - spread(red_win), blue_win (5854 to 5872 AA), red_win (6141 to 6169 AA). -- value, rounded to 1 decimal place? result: -1.0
